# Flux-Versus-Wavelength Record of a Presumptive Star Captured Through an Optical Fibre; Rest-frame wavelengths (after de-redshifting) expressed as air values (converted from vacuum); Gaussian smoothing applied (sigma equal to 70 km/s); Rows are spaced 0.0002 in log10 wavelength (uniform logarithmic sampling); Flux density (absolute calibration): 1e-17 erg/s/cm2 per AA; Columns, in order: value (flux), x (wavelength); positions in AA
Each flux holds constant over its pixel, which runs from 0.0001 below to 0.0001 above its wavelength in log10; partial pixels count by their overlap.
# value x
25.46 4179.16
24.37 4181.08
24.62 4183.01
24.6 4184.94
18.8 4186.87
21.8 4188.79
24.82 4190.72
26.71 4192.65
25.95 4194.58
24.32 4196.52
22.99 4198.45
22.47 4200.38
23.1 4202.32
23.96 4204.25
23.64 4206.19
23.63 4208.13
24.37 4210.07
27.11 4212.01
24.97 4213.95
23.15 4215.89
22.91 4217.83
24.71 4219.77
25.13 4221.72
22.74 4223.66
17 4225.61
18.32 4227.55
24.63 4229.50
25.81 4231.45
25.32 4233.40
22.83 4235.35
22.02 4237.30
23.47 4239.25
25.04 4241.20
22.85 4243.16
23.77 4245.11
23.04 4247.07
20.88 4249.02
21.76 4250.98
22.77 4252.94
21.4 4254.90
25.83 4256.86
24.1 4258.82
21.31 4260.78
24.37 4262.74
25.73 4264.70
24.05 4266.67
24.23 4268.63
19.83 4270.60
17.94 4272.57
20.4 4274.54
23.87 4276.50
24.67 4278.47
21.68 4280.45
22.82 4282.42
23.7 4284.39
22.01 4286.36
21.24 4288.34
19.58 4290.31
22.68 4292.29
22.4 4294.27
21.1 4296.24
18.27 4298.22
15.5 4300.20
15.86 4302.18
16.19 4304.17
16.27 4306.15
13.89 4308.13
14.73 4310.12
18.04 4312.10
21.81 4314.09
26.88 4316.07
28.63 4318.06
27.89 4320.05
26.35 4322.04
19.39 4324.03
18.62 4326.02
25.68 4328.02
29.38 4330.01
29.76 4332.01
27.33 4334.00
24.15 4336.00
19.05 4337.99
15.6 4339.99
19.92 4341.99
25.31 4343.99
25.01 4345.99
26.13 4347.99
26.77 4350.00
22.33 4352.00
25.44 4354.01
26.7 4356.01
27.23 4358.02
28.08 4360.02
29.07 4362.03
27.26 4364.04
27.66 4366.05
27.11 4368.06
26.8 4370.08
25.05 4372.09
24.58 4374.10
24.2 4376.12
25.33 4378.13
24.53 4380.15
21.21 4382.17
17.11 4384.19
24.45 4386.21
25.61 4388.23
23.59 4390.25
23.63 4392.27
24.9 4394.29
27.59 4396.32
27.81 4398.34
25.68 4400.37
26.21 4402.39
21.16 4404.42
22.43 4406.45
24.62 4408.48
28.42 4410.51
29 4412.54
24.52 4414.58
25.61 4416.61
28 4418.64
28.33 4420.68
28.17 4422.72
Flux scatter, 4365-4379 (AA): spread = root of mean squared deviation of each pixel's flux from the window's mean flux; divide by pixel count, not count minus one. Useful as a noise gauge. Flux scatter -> 1.3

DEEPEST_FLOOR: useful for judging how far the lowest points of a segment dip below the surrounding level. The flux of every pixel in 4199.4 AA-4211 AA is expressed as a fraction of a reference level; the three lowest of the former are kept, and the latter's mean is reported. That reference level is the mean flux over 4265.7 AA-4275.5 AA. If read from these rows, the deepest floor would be 1.08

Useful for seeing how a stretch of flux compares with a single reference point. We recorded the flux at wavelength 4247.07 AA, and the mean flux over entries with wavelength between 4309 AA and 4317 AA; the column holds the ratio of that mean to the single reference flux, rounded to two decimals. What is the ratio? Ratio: 0.88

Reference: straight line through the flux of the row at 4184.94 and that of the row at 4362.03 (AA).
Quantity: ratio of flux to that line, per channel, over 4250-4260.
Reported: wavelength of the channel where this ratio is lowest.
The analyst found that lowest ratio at 4254.90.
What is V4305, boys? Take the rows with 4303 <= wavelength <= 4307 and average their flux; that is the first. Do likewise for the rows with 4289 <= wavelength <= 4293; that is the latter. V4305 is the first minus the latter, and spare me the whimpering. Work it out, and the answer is -5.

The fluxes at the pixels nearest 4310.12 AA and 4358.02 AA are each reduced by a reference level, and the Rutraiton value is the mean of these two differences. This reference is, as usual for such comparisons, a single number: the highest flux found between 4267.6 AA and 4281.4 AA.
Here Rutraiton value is -4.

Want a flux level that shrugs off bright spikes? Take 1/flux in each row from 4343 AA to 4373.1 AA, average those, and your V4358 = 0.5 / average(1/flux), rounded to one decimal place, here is 13.1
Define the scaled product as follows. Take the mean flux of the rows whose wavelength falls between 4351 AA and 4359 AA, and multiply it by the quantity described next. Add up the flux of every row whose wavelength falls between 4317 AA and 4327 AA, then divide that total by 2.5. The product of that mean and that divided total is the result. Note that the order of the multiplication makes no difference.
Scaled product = 1229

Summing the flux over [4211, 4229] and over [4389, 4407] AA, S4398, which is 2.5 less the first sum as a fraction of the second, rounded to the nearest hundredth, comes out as 1.58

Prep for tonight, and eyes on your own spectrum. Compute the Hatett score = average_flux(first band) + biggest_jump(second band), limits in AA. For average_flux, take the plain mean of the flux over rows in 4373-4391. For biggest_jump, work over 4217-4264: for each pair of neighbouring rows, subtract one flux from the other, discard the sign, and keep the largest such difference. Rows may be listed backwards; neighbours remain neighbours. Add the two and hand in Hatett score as 30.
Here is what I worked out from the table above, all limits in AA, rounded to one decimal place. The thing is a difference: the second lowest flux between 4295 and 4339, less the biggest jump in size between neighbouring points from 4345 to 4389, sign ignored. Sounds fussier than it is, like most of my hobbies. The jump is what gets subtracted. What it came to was 7.4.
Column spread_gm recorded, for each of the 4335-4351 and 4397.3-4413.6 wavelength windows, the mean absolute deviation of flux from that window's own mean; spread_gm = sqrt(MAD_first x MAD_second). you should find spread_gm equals 2.7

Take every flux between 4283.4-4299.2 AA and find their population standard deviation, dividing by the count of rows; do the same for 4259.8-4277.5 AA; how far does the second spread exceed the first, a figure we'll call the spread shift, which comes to 1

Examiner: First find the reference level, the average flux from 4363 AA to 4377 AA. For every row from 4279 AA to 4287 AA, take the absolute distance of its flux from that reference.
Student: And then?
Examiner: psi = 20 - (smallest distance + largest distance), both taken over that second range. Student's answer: 13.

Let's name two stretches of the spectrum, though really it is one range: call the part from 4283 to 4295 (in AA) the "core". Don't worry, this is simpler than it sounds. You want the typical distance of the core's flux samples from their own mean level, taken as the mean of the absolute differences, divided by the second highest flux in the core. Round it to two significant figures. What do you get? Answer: 0.045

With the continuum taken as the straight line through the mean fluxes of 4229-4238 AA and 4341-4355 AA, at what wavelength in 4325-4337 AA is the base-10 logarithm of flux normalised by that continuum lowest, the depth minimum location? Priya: 4326.02 AA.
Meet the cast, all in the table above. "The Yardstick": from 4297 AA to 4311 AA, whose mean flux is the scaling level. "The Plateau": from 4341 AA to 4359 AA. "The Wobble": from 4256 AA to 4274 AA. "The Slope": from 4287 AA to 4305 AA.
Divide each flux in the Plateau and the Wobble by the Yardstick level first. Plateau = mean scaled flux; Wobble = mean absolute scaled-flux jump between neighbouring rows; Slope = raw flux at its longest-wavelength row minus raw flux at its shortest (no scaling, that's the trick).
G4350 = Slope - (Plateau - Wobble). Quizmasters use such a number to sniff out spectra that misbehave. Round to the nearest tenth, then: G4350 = -6.5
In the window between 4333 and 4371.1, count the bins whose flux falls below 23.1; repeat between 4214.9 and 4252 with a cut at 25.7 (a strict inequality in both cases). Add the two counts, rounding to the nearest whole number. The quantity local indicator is 22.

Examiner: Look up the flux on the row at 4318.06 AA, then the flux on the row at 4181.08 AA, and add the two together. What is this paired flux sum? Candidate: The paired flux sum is 53.0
